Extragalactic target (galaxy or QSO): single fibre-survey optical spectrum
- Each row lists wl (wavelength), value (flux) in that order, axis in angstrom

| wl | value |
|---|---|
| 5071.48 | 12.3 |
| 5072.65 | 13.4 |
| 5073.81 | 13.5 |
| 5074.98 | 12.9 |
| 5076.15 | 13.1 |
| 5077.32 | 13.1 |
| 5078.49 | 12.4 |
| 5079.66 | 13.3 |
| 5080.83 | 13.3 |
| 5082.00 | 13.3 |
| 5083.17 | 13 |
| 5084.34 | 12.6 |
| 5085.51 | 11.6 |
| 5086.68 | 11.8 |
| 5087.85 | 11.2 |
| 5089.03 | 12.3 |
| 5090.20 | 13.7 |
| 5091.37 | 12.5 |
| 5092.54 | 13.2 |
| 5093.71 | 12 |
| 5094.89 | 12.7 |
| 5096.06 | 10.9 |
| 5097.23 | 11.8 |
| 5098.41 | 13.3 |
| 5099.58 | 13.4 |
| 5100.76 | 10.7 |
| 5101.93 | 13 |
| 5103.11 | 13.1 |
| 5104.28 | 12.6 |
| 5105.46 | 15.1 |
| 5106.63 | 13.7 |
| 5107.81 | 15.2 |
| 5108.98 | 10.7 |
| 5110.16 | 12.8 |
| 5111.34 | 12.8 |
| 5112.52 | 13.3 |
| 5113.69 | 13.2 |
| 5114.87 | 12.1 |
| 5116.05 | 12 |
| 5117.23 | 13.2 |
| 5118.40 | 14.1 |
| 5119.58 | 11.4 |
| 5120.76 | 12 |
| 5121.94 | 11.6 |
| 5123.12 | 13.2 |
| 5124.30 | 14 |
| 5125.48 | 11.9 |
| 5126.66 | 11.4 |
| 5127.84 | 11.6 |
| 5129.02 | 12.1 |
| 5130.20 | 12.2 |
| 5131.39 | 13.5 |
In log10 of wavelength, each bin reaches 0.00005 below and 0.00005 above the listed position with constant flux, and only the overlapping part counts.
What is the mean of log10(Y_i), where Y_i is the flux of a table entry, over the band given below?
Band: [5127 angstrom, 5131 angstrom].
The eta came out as 1.08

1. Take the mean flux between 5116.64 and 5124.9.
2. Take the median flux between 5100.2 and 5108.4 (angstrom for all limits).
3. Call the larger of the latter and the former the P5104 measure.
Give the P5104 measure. 13.10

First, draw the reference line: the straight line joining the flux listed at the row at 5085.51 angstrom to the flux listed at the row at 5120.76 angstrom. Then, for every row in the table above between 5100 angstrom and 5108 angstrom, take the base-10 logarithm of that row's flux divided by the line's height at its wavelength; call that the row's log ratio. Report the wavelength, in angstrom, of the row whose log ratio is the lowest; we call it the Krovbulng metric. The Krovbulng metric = 5100.76 angstrom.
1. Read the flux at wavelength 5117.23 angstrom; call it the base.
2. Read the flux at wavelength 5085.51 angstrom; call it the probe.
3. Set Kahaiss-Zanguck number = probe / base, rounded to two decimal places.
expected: 0.88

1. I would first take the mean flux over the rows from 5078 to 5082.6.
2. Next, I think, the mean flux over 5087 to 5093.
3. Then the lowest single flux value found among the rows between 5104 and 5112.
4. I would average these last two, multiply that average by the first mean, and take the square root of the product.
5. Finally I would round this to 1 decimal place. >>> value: 12.3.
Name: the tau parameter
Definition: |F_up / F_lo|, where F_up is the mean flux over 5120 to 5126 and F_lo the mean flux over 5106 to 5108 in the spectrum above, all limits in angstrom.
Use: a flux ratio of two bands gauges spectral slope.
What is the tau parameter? 0.87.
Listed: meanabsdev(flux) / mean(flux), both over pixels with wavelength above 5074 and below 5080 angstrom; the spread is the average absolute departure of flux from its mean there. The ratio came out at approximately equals 0.019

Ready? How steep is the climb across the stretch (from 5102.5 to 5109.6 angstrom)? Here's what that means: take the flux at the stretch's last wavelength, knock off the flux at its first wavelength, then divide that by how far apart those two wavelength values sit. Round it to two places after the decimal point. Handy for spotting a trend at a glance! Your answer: -0.41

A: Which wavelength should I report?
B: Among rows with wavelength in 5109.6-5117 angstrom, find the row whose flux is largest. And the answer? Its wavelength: 5112.52 angstrom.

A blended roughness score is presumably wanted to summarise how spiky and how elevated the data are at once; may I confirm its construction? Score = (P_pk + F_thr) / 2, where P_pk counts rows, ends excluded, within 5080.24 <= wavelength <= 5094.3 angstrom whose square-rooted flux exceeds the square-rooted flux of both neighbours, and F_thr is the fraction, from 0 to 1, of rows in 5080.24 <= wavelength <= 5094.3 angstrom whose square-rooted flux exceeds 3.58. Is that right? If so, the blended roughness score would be 1.7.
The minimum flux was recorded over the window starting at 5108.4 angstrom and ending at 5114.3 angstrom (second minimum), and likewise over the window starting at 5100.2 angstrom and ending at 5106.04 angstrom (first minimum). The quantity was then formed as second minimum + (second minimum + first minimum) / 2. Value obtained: 21.4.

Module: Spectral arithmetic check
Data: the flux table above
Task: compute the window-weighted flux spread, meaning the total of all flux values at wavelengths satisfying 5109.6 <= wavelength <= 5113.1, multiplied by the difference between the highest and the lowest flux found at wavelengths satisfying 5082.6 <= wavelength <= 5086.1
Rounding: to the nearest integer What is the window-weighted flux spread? 54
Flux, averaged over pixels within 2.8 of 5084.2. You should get 12.5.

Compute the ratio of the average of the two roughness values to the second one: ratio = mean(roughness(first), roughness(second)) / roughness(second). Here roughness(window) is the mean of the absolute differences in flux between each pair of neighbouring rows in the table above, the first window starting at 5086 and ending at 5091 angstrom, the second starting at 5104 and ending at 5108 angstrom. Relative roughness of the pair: 0.8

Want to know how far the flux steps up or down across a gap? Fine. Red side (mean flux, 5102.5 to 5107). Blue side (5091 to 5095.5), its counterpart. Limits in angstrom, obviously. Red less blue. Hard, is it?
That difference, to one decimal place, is 1.0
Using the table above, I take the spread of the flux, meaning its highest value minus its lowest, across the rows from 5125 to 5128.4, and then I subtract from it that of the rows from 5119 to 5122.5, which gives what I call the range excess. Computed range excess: -0.1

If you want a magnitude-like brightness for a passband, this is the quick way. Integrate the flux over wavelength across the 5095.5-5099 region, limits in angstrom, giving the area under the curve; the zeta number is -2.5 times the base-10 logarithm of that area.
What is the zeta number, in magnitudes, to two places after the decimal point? -4.06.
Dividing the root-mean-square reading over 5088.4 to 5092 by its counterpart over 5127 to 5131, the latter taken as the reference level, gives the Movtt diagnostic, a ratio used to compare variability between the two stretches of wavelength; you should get 1.07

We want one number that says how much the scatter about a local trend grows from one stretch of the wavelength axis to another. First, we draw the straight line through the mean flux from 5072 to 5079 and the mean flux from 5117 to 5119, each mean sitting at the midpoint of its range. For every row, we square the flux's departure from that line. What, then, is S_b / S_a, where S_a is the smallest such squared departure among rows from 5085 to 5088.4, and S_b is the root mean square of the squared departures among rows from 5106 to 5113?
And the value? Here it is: 2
